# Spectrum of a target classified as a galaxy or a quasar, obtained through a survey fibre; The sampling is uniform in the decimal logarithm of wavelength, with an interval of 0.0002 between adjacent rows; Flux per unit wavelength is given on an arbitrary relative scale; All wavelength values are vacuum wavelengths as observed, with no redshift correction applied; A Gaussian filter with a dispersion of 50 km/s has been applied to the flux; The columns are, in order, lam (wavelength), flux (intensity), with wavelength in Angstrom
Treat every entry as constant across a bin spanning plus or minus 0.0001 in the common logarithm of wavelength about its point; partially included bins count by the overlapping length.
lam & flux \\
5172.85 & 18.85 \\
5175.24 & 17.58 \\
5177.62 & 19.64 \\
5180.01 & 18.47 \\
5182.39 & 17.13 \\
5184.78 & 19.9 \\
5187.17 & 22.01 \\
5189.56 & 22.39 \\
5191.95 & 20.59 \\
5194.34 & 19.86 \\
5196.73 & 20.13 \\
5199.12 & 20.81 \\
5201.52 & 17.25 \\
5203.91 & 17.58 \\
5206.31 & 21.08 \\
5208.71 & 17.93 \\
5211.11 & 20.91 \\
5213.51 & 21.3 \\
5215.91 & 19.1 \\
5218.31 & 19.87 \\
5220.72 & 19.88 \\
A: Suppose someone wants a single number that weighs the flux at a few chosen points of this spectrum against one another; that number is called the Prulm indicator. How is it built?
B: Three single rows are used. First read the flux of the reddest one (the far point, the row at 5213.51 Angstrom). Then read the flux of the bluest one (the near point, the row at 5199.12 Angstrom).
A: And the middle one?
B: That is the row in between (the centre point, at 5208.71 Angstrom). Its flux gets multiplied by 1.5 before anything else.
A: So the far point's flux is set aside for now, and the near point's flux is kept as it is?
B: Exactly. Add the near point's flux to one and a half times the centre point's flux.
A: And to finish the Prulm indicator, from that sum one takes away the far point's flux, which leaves 26.4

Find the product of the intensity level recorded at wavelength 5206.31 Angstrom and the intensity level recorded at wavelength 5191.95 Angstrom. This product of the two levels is 434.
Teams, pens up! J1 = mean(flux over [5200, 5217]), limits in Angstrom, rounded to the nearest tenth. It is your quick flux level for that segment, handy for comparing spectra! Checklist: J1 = 19.3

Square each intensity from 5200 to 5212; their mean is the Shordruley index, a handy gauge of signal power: 362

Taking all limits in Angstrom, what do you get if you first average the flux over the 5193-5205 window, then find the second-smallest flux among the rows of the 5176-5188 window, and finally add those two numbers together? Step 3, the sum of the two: 37.6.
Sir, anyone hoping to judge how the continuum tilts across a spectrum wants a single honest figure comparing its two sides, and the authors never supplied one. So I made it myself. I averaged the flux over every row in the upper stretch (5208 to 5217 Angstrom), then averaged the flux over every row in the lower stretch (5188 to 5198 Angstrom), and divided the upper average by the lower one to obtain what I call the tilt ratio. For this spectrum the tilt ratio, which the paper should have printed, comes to 0.96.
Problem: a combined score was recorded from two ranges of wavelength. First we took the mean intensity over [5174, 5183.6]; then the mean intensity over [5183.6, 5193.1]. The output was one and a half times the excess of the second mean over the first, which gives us 4.5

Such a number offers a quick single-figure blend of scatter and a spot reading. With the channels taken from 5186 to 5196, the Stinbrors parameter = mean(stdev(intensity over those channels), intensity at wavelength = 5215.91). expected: 10.1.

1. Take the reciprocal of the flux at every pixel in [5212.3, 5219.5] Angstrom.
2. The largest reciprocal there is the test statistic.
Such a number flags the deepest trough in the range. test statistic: 0.0524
